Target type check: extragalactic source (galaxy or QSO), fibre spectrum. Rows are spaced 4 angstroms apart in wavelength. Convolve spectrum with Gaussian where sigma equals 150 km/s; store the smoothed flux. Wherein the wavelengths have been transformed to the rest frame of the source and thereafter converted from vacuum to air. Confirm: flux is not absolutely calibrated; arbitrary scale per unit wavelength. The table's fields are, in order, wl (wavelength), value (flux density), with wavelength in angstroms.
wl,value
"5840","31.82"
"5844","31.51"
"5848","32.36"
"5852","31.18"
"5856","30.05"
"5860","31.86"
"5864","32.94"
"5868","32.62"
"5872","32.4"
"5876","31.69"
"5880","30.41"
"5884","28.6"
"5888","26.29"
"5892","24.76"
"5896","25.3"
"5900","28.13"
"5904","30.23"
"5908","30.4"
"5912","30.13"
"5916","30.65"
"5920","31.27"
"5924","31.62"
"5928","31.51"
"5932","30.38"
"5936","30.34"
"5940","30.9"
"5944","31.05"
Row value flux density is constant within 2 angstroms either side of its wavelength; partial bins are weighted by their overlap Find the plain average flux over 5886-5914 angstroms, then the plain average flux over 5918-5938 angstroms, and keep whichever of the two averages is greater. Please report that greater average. 31.0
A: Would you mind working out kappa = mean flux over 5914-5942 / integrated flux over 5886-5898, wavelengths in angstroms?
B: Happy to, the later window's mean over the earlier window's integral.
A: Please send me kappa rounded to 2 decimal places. 0.10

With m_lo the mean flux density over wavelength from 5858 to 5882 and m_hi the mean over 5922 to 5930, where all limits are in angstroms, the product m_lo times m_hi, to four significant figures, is 1010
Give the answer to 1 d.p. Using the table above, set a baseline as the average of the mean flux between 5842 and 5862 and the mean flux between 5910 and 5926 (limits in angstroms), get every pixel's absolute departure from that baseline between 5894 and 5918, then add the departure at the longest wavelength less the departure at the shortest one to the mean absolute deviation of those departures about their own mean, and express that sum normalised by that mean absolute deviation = -2.3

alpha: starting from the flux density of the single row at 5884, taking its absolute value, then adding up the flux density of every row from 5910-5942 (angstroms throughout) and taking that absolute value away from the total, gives 218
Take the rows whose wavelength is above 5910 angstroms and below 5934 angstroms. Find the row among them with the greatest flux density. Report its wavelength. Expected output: 5924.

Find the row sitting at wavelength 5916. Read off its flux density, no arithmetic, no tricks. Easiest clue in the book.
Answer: 30.65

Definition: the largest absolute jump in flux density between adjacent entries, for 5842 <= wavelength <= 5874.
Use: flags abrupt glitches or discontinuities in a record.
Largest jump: 1.81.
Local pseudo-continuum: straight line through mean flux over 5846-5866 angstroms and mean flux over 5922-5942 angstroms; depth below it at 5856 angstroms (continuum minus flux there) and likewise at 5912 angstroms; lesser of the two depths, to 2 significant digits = 1.0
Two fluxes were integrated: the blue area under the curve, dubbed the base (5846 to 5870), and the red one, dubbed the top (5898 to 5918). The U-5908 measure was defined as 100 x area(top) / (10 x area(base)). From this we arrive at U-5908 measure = 7.8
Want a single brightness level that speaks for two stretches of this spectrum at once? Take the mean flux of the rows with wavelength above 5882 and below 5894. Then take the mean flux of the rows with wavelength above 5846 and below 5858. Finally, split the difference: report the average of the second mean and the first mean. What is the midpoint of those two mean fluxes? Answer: 28.9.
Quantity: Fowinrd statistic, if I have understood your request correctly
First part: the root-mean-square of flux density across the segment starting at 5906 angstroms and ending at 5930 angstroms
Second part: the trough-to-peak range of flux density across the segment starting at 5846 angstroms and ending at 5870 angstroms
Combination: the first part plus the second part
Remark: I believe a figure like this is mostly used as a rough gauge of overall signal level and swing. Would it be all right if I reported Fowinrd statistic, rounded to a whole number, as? 34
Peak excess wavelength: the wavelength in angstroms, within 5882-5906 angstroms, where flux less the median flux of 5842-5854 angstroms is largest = 5904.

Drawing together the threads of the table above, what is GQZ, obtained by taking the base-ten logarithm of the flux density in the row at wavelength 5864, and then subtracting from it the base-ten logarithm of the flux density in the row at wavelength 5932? 0.035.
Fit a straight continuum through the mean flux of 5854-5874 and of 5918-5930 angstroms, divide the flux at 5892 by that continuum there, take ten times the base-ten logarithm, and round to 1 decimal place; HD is -1.1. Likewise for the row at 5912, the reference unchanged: -0.2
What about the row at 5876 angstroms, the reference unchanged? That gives 0.0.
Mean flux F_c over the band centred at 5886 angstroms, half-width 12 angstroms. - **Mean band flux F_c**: 27.8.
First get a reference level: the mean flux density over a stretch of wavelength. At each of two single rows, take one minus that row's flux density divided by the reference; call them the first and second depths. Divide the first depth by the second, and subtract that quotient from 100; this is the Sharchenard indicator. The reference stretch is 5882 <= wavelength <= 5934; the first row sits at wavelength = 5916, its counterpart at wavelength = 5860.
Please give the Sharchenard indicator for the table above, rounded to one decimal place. 99.5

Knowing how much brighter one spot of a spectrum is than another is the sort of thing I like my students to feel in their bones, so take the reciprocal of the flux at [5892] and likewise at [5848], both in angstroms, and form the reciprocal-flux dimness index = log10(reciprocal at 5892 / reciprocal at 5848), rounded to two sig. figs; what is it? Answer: 0.12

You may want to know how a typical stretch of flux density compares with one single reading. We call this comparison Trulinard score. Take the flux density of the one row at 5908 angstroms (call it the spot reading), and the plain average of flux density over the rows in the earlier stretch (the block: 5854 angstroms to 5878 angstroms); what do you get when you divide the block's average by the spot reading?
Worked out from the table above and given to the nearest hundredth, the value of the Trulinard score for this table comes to 1.05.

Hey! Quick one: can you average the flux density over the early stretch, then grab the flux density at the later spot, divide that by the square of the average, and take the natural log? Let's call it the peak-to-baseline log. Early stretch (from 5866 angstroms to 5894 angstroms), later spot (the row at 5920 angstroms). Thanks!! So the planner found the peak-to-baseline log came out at -3.33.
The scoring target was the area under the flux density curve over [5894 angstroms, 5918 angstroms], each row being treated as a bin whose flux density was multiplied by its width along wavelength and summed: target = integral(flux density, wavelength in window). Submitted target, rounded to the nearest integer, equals 699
